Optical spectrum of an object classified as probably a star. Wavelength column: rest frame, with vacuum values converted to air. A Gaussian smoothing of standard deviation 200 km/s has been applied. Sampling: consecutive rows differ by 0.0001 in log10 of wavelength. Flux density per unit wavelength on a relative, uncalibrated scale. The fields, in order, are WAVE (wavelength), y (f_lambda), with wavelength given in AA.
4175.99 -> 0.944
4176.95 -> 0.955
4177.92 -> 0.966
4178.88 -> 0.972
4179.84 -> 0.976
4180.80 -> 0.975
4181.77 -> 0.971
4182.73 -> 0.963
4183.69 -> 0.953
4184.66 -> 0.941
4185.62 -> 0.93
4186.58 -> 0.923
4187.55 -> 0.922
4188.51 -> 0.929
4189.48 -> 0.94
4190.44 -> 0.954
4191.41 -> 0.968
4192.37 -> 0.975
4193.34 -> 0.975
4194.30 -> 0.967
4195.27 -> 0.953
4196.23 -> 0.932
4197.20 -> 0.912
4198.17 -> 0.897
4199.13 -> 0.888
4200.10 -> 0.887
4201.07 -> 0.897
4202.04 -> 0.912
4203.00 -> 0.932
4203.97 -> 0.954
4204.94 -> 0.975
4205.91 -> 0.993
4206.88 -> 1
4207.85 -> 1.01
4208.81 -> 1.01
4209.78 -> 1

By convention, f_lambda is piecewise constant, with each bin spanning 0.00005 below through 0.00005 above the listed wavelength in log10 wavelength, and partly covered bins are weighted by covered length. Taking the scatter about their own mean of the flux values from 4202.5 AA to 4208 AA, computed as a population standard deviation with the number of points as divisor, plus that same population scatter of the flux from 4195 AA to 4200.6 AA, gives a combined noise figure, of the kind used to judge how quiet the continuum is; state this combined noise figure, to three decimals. 0.051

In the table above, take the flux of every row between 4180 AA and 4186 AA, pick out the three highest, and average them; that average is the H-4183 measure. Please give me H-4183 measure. 0.970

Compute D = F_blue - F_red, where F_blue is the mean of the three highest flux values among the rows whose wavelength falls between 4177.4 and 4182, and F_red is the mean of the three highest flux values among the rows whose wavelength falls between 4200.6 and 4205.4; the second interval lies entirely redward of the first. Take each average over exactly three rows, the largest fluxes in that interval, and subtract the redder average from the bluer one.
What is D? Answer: 0.021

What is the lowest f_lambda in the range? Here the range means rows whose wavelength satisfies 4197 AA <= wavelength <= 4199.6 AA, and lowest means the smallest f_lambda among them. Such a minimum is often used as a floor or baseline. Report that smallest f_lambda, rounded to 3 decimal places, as 0.888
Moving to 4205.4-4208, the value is 0.993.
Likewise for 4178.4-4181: 0.972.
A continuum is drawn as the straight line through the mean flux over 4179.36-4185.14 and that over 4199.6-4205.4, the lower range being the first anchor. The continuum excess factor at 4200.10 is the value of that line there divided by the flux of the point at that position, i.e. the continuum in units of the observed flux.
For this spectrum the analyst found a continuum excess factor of 1.05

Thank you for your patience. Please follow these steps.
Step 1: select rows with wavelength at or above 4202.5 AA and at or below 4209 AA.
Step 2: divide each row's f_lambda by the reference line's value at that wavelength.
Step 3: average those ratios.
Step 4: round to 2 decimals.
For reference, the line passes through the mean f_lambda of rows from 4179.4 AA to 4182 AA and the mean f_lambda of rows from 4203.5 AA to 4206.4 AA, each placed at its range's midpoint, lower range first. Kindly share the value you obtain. 1.01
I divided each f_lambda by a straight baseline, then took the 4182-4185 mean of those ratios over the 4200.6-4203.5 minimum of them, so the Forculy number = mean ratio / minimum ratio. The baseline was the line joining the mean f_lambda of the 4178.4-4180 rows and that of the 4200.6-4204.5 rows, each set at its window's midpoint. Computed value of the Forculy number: 1.02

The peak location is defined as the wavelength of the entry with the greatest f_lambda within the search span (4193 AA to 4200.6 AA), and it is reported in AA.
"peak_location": 4193.34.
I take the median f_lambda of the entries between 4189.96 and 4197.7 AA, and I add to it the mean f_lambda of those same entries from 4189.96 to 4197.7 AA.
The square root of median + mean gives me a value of 1.38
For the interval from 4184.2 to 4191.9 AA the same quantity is 1.37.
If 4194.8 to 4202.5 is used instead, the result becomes 1.35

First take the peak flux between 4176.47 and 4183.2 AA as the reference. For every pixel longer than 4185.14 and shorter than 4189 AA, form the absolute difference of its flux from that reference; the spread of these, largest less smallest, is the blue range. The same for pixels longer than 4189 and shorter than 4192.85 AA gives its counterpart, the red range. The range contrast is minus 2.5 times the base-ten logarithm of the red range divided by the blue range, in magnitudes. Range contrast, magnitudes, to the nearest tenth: -1.6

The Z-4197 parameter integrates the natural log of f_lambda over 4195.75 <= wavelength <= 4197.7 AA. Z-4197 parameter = -0.16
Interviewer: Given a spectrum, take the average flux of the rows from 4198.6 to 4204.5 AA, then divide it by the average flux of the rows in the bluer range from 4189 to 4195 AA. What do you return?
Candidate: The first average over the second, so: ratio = 0.947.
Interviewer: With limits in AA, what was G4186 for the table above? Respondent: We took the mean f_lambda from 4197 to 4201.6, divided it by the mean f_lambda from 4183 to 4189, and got 0.96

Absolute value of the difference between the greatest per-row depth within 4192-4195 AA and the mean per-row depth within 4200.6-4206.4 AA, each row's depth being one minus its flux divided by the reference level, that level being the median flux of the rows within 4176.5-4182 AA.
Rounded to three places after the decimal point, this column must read 0.024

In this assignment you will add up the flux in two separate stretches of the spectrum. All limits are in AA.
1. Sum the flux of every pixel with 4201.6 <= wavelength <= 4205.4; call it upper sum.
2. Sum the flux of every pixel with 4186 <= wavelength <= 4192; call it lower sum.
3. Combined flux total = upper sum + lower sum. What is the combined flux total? 9.4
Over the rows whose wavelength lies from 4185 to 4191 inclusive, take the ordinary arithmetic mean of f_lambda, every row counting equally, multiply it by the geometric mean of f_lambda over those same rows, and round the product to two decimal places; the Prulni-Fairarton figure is 0.87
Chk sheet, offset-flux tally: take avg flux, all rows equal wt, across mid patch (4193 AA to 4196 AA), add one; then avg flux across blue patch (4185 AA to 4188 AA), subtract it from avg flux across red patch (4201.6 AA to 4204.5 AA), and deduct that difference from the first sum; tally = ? 1.96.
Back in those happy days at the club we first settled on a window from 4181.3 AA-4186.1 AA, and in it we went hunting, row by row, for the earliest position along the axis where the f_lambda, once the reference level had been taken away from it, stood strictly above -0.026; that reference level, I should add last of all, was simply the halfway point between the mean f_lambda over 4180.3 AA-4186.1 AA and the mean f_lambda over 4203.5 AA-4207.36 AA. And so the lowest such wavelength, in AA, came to 4181.77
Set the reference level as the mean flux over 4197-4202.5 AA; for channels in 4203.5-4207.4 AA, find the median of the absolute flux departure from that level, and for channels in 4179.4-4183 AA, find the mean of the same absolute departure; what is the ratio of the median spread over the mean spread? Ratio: 1.2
